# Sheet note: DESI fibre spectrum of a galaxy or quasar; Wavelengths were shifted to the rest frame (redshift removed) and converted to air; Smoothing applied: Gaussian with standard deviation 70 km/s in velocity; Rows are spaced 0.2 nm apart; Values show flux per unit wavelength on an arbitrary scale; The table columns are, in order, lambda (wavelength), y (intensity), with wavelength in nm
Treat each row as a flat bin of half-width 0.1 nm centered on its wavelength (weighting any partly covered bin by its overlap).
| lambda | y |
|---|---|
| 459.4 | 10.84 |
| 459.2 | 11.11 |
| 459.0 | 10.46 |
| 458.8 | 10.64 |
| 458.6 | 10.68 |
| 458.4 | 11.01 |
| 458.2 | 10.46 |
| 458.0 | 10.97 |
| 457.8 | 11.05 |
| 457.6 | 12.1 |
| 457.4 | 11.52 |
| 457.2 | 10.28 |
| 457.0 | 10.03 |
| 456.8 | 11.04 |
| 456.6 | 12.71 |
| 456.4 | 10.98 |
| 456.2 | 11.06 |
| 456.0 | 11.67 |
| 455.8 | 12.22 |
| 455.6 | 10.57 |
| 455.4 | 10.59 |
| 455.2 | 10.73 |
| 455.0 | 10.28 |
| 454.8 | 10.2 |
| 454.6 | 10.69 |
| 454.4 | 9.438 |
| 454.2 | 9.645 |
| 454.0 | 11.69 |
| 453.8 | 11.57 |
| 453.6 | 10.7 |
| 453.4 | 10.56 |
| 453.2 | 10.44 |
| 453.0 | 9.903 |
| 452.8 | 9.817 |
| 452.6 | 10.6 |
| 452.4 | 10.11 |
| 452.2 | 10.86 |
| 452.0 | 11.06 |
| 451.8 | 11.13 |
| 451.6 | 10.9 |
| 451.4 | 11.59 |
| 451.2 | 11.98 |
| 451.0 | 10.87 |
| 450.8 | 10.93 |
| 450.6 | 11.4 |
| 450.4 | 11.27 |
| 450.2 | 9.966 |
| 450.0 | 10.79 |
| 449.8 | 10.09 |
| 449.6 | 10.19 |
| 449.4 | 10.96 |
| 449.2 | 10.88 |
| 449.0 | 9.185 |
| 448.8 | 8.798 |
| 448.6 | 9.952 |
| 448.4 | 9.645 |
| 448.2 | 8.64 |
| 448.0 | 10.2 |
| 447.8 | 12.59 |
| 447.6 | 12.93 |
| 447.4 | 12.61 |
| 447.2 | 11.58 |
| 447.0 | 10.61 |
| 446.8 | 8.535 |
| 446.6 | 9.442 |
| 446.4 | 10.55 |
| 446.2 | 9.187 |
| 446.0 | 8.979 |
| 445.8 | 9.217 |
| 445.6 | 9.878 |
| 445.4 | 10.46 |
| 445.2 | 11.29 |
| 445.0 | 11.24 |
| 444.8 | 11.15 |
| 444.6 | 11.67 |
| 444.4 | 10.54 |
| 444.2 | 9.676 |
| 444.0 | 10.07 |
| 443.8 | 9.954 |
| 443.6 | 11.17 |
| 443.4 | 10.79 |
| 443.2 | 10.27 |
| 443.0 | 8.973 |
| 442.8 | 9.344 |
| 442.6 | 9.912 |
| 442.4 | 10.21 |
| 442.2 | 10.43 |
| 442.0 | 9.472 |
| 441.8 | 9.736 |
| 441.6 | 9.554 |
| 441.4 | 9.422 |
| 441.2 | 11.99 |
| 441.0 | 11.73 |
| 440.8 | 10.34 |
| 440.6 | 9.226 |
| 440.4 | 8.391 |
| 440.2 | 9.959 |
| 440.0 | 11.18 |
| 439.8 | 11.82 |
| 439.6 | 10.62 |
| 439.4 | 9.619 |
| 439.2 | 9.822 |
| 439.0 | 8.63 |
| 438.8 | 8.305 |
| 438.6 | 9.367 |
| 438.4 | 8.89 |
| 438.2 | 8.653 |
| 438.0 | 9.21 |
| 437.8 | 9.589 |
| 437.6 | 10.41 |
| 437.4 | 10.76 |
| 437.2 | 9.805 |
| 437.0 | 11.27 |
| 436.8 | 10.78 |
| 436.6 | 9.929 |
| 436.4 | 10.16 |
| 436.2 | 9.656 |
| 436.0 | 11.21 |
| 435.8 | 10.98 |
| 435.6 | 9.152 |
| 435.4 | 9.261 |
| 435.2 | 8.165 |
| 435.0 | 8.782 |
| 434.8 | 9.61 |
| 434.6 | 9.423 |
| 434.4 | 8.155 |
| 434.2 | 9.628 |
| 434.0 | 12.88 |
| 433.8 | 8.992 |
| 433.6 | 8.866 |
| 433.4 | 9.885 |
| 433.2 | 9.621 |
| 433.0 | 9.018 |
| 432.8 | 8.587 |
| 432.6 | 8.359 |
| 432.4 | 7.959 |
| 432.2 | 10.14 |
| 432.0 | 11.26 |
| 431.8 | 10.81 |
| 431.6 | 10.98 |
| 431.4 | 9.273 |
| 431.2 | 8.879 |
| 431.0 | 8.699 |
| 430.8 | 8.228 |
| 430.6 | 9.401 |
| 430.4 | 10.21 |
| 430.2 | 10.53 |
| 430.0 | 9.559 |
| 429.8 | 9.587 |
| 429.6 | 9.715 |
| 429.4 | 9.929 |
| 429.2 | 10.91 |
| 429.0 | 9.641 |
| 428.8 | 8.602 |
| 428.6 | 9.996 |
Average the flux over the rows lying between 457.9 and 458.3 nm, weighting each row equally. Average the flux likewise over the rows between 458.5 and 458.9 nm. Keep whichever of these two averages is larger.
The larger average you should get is 10.7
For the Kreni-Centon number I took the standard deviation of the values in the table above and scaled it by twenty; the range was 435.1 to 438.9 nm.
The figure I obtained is 19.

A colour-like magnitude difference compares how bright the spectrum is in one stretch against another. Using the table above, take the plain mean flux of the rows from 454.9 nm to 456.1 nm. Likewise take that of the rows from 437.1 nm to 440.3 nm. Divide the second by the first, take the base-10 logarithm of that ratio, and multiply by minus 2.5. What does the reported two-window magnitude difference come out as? 0.128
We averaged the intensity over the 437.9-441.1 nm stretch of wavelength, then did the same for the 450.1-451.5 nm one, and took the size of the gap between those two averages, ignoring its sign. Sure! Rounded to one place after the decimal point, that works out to 1.4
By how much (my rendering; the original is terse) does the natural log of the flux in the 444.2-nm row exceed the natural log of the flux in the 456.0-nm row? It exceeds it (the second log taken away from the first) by -0.19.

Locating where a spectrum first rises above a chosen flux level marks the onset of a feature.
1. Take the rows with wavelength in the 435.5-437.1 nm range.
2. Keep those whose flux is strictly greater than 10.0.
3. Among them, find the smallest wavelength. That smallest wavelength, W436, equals 435.8 nm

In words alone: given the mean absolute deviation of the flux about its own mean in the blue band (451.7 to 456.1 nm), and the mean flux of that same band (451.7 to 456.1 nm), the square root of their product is 2.4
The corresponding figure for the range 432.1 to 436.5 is 2.8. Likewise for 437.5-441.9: 2.9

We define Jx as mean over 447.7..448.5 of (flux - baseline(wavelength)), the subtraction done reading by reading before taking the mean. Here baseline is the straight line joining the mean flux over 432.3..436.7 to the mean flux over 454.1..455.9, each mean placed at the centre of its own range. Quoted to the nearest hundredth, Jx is 0.13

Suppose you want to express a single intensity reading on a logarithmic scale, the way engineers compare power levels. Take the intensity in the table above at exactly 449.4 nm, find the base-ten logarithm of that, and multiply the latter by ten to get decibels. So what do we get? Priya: 10.4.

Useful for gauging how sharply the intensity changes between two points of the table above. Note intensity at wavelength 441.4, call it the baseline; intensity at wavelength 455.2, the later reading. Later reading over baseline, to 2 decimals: 1.14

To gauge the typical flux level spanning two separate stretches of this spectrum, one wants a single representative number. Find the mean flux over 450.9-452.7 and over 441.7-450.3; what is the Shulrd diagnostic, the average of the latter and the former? 10.6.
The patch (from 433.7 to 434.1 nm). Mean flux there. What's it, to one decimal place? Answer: 10.9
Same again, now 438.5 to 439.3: 9.0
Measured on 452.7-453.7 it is 10.3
